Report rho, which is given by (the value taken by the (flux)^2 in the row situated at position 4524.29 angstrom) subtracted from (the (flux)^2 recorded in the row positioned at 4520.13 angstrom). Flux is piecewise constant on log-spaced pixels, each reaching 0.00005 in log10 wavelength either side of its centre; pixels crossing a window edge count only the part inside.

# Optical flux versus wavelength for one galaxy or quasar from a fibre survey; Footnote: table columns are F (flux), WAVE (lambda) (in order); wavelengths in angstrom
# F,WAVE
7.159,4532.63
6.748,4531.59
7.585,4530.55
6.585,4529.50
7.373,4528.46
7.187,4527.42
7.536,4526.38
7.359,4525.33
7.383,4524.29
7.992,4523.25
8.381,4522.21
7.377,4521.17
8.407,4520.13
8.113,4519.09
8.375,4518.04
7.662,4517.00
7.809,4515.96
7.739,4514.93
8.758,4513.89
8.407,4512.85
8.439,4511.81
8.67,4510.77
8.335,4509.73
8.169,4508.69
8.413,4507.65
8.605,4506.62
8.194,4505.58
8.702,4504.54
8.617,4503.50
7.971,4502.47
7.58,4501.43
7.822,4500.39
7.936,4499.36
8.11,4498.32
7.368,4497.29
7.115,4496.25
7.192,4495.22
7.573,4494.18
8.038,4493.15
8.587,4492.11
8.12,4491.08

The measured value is 16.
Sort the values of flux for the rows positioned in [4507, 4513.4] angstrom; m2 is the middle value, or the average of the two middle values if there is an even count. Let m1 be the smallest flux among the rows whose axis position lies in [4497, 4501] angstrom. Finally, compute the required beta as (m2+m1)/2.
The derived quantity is 7.89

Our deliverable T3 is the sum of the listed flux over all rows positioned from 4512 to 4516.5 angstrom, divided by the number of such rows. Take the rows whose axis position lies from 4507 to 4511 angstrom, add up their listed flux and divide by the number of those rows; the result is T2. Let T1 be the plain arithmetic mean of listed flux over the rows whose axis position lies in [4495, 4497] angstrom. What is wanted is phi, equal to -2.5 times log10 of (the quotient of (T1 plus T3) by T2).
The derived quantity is -0.65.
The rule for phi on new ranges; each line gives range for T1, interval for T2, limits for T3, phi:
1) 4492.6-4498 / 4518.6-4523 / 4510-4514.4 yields -0.74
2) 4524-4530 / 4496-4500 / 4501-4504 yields -0.75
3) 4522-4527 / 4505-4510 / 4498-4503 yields -0.68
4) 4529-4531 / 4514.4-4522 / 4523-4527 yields -0.67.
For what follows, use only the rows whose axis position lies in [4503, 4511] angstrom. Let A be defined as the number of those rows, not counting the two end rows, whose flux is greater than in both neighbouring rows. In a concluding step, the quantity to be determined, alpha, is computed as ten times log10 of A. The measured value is 3.0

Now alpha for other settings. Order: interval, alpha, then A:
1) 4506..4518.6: 4.8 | 3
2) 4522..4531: 3.0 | 2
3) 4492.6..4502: 0.0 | 1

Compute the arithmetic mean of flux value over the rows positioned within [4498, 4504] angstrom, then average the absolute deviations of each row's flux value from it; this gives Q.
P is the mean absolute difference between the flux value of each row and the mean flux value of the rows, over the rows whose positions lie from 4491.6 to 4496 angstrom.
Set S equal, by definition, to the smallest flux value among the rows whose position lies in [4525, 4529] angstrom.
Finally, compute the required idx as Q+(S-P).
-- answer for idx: 6.96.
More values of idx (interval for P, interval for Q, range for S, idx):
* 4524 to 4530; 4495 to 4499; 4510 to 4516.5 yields 7.84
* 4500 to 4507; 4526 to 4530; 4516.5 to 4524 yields 7.30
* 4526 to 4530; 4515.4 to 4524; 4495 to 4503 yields 7.13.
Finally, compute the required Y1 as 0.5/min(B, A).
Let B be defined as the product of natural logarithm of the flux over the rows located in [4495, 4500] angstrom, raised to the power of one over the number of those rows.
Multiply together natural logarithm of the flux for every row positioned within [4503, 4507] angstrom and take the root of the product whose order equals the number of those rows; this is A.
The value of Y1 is 0.248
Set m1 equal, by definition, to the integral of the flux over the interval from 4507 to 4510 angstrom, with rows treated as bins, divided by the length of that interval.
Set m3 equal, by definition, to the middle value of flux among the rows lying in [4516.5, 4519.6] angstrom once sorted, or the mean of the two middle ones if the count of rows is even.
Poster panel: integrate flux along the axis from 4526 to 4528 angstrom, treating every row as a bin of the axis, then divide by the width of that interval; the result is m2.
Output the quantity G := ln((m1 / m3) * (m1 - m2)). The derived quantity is -0.01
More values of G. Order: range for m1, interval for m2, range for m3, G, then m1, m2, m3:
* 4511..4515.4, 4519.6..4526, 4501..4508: -0.61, 8.36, 7.8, 8.4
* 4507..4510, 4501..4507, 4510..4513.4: -2.94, 8.33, 8.3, 8.4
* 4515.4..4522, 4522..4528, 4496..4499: -0.89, 7.98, 7.6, 7.4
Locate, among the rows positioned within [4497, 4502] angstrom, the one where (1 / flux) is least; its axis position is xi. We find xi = 4498.32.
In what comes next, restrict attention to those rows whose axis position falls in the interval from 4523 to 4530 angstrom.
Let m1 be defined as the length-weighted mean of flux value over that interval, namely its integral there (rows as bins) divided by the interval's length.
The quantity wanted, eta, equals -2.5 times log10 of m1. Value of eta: -2.16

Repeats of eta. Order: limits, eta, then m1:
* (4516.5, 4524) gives -2.26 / 8.02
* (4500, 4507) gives -2.28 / 8.20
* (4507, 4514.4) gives -2.32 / 8.46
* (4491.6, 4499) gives -2.22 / 7.71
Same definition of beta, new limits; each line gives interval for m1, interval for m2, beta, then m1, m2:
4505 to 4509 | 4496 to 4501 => 8.00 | 8.169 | 7.8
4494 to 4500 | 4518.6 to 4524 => 7.61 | 7.115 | 8.1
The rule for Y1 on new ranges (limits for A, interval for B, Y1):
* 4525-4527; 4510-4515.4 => 0.249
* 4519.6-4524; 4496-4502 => 0.246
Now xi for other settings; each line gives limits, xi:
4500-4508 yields 4504.54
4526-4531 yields 4530.55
